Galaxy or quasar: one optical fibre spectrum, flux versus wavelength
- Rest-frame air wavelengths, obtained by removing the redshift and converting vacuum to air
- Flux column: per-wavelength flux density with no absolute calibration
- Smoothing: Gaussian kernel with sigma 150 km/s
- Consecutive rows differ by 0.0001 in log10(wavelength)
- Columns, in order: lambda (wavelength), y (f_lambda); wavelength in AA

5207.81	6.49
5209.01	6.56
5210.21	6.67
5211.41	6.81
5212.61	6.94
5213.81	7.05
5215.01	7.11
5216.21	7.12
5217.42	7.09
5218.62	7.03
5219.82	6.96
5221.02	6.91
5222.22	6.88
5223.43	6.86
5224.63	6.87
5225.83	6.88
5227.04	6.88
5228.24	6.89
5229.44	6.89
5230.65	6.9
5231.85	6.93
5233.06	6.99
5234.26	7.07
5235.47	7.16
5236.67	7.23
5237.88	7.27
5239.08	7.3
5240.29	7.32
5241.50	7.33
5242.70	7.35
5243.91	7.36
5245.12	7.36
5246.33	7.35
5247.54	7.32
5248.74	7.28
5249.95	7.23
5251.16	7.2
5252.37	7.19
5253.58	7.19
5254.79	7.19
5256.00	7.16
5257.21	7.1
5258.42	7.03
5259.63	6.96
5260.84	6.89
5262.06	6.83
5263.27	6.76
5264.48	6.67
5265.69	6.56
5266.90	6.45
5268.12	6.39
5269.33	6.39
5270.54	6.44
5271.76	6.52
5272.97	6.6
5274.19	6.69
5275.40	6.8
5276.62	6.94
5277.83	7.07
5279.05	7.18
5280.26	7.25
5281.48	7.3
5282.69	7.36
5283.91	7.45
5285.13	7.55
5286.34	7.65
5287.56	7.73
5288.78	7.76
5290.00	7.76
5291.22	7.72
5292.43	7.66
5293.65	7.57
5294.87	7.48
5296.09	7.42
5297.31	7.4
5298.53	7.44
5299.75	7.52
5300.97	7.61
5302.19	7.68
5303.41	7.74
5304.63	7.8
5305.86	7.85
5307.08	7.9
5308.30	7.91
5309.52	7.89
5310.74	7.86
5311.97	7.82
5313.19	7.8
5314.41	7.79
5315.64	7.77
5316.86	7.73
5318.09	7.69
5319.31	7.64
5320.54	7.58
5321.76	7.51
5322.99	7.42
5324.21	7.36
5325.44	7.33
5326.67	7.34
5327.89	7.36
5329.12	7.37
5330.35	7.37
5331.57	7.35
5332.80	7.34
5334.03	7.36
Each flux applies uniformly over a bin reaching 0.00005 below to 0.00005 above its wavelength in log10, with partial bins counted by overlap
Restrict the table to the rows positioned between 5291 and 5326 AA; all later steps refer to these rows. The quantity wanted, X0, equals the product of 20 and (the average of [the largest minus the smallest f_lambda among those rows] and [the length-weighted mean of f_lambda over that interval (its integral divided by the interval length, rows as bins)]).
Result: 82.3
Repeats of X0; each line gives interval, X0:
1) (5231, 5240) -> 75.1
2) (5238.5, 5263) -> 77.2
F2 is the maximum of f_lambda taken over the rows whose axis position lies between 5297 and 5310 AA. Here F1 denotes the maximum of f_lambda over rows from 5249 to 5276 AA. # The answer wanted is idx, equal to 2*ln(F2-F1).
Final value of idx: -0.77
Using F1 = 7.23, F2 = 7.91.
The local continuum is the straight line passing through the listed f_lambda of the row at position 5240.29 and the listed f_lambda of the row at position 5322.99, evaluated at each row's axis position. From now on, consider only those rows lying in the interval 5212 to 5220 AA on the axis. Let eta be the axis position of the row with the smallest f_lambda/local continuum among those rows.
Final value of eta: 5212.61 AA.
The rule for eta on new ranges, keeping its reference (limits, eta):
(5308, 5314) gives 5313.19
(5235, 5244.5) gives 5235.47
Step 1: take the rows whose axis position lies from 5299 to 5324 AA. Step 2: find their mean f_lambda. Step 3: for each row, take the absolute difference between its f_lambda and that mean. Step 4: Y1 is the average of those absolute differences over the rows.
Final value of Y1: 0.12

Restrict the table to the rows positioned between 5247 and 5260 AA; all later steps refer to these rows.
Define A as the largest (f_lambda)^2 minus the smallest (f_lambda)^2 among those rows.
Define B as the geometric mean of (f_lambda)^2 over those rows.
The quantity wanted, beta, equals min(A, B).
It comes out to 5.1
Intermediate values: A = 5.1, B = 51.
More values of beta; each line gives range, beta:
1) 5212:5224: 3.6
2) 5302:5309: 3.6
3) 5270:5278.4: 8.5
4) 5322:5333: 1.3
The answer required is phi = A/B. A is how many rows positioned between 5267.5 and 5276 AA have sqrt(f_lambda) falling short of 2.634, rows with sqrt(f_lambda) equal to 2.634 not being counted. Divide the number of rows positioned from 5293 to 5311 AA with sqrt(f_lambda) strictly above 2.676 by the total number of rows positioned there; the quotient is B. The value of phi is 7.0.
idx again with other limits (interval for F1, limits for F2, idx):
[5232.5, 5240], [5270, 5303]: -1.55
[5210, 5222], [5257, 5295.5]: -0.89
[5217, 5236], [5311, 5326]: -0.83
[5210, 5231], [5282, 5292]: -0.89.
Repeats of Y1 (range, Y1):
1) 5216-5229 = 0.08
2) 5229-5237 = 0.11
